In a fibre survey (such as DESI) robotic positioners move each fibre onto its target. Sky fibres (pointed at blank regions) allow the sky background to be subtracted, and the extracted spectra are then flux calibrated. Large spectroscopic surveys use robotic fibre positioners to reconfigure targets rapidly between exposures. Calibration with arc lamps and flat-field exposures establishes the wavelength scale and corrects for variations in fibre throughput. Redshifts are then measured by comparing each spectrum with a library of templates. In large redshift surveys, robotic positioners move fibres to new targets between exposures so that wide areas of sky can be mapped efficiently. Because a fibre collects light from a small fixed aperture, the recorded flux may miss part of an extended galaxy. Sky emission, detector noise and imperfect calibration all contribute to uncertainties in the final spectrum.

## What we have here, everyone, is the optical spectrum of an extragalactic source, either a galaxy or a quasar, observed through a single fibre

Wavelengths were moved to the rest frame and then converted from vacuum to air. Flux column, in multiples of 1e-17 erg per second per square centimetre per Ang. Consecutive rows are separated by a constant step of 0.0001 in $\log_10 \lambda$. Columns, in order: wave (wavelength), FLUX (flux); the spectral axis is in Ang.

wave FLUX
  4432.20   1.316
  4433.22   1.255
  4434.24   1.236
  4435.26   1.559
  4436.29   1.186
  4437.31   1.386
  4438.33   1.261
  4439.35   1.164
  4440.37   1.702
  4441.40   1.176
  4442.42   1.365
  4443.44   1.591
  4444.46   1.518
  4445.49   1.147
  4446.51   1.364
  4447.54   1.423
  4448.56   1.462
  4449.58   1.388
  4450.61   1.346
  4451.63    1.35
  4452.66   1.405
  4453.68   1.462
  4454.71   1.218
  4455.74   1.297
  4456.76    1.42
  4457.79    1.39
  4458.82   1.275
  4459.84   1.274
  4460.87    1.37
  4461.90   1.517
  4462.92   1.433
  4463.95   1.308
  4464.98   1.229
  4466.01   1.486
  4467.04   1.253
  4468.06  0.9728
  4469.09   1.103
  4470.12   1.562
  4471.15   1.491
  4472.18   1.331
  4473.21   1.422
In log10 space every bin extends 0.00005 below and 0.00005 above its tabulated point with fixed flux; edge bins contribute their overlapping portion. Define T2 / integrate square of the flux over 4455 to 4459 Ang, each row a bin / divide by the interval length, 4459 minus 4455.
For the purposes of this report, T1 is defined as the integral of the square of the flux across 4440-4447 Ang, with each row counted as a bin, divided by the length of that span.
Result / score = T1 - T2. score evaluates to 0.20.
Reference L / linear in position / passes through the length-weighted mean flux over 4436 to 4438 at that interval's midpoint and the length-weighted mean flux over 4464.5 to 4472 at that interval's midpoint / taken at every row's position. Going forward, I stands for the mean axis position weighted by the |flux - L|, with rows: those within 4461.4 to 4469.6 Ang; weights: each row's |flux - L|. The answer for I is 4466.0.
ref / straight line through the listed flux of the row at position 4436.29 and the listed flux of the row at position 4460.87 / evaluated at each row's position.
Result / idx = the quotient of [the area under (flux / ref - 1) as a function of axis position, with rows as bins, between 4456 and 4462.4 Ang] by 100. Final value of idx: 0.0006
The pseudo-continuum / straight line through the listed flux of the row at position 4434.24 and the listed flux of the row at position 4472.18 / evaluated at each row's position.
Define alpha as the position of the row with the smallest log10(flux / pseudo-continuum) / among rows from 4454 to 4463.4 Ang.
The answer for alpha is 4454.71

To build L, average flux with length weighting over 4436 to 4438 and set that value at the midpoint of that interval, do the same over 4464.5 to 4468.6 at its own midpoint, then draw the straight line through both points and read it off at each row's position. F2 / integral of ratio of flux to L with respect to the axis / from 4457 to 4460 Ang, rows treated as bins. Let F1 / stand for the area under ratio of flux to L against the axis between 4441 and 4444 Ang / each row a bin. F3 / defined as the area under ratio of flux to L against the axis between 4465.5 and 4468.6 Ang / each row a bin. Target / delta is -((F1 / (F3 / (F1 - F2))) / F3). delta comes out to -0.02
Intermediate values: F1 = 3.25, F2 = 3.18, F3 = 3.11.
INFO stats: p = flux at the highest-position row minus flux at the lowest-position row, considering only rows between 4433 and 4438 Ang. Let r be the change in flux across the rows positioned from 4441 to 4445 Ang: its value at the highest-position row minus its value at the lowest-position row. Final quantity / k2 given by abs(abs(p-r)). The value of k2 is 0.211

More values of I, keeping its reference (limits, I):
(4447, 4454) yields 4450.6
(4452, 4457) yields 4454.4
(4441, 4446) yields 4443.7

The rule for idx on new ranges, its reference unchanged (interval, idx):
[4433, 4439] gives 0.0065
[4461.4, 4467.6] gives -0.0013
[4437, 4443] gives 0.0064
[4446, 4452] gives 0.0051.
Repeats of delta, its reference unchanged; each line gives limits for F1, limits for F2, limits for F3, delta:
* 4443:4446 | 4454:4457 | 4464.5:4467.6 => -0.06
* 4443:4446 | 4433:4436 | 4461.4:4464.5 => -0.06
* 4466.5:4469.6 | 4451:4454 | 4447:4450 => 0.13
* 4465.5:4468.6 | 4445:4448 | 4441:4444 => -0.01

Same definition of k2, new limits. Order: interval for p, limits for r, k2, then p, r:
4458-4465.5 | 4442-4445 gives 0.199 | -0.05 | 0.2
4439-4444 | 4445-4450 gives 0.186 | 0.43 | 0.2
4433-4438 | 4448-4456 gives 0.296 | 0.13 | -0.2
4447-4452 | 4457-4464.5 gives 0.009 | -0.07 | -0.1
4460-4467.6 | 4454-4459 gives 0.174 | -0.12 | 0.1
